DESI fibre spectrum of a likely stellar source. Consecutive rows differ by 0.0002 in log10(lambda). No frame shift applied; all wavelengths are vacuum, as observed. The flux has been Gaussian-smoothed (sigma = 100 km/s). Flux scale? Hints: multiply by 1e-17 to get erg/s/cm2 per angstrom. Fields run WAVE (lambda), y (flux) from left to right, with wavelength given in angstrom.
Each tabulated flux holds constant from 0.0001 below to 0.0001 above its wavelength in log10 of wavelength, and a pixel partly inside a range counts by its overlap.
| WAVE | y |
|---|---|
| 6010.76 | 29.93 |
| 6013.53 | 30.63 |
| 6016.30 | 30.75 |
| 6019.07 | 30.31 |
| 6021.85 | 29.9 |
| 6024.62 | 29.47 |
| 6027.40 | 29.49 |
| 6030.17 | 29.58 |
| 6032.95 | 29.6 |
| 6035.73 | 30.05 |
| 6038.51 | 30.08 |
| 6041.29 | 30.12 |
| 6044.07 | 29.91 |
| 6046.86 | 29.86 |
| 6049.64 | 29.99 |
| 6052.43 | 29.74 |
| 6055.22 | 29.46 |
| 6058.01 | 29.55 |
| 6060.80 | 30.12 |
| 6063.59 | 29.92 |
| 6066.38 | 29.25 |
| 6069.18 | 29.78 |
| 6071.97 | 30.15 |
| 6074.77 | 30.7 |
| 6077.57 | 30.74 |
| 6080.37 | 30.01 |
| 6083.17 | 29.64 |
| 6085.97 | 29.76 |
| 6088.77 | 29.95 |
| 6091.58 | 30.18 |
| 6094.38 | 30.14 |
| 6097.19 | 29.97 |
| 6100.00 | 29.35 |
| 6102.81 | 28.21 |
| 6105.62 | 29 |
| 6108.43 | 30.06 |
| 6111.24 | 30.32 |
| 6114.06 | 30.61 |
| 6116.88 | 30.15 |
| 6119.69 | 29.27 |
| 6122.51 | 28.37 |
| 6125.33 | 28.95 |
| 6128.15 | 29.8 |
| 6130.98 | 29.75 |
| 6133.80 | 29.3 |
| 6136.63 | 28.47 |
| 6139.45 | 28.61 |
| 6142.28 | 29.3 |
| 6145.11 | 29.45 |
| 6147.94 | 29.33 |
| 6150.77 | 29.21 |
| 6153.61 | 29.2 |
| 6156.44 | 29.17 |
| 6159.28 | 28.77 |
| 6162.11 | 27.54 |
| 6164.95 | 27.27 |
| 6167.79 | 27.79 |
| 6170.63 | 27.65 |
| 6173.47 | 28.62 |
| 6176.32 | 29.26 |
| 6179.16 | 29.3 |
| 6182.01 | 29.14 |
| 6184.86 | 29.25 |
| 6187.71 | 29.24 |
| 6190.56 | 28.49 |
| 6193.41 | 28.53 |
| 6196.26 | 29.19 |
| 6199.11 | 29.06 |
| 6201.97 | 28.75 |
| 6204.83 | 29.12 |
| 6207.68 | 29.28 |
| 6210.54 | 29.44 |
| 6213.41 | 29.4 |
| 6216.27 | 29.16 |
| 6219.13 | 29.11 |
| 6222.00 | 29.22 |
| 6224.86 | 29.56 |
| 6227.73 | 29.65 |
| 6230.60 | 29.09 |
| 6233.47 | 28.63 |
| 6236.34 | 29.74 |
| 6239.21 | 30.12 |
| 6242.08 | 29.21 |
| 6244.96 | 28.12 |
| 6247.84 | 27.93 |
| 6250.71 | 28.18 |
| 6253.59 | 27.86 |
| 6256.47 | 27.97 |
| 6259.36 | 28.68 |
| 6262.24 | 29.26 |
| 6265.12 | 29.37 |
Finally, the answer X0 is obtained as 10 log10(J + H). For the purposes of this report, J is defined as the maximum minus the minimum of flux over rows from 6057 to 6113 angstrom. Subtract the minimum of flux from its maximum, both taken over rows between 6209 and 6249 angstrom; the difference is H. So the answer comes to 6.7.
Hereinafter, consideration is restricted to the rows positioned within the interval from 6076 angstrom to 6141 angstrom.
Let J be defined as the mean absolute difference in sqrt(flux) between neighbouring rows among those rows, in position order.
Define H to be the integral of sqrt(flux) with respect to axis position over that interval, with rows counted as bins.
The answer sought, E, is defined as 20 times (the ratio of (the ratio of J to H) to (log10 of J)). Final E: -0.0020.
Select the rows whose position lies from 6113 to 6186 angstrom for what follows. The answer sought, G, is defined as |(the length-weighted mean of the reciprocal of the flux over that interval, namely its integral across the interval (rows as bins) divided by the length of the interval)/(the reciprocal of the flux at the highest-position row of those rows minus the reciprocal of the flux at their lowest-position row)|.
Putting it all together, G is 23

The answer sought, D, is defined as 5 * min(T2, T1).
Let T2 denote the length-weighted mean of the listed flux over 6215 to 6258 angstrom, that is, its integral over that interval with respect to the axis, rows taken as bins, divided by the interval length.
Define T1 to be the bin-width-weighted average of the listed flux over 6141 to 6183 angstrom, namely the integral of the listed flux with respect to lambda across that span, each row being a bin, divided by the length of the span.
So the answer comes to 144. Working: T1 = 28.7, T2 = 28.9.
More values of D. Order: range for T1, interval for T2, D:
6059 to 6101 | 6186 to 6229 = 146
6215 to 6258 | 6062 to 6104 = 145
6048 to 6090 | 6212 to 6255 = 145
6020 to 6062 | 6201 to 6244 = 146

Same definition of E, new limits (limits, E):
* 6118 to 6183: -0.0016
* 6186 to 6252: -0.0014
